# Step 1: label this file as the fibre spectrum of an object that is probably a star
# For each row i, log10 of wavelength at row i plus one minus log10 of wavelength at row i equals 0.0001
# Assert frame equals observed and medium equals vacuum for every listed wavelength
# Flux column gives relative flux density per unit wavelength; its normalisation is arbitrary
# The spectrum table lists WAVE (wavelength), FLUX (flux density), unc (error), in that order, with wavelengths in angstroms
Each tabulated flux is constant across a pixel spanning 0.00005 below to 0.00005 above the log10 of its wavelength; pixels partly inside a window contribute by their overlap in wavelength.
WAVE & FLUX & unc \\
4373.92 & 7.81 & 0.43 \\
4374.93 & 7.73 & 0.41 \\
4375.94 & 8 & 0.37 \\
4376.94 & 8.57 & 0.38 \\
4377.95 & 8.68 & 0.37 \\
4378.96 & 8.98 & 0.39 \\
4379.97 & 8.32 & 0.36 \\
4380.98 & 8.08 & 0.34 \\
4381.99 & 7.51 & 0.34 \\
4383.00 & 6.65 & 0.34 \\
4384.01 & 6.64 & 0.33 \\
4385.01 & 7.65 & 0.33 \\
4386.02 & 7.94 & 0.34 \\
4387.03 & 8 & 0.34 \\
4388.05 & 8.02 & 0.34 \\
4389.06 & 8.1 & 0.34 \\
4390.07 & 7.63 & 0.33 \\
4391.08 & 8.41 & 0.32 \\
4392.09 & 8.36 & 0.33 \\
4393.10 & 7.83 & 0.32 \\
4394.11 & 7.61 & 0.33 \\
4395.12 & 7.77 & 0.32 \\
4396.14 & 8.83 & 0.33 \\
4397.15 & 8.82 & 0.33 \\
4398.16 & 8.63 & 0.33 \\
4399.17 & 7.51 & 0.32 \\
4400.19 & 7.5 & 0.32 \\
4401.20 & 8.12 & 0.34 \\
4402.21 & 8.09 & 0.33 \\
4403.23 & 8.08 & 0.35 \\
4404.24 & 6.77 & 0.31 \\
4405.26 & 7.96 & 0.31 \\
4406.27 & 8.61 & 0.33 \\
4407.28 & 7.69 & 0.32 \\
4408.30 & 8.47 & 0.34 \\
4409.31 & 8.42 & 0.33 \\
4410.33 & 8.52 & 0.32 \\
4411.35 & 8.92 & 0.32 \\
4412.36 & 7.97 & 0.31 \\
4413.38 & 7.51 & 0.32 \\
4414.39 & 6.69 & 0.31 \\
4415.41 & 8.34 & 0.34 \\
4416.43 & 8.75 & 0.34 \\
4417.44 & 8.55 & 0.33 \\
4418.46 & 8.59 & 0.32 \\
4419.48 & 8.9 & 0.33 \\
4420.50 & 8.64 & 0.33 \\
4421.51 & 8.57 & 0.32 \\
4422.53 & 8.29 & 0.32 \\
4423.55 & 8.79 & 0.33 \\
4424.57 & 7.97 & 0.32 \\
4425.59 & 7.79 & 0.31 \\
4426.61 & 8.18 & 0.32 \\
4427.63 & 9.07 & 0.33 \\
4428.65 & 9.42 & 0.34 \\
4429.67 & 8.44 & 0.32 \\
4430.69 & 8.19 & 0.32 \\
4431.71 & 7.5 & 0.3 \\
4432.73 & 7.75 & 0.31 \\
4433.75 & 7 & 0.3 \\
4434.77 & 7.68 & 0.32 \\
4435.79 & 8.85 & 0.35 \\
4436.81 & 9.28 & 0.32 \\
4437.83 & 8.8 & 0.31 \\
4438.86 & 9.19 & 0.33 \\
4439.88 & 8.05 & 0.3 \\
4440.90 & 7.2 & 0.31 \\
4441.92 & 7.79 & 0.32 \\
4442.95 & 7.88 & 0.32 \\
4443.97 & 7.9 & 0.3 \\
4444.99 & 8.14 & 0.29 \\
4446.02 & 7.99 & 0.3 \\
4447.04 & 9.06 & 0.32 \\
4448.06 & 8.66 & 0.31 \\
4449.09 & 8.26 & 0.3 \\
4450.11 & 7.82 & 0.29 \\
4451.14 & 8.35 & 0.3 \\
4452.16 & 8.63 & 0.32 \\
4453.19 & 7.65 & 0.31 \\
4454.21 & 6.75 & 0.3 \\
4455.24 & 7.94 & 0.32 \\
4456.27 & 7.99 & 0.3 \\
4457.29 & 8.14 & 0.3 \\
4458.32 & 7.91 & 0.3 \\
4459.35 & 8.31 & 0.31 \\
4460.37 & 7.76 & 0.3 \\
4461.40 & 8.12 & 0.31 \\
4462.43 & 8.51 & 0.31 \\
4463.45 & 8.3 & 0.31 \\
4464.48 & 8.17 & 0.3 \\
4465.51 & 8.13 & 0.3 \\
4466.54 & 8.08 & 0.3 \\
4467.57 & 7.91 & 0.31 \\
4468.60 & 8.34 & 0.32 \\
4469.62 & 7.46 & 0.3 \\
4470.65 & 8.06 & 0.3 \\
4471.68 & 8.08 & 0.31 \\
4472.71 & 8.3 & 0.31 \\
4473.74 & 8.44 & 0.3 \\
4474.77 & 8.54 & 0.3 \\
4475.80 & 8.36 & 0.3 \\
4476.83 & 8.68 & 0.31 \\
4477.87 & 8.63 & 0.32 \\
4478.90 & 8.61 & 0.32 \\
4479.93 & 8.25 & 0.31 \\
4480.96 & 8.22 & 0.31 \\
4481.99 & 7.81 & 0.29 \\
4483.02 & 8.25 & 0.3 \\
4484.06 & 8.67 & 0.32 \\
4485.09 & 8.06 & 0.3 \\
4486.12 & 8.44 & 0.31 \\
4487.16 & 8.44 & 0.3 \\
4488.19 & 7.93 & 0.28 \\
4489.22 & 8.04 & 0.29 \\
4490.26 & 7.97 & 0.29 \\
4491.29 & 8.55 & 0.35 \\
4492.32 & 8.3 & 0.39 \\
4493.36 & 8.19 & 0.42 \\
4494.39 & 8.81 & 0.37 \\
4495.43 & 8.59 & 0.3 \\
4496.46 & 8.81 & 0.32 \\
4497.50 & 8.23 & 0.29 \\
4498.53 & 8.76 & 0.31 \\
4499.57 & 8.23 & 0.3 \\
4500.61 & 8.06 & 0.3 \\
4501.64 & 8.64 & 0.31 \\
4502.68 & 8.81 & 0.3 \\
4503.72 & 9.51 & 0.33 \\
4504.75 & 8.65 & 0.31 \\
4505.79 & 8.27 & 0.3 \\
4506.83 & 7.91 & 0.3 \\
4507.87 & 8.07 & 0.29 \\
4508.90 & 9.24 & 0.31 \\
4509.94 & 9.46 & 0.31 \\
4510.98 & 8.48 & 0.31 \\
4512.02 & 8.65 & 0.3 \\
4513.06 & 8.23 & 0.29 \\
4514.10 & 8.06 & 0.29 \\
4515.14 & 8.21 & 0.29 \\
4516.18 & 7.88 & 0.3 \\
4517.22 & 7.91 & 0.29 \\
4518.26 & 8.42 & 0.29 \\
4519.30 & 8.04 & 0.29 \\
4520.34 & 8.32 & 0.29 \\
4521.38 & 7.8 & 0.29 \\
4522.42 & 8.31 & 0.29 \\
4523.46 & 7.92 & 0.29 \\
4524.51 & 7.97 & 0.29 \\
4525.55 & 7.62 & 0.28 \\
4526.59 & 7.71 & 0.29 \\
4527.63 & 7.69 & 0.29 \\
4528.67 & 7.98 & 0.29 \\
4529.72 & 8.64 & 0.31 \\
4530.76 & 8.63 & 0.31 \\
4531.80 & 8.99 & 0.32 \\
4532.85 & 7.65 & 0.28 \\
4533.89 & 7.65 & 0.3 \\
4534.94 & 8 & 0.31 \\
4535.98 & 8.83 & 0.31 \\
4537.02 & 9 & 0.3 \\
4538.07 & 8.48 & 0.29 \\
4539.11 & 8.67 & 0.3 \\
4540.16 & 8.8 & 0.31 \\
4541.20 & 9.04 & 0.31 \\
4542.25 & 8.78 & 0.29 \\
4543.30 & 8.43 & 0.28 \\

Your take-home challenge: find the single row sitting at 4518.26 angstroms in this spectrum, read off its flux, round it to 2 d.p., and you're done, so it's 8.42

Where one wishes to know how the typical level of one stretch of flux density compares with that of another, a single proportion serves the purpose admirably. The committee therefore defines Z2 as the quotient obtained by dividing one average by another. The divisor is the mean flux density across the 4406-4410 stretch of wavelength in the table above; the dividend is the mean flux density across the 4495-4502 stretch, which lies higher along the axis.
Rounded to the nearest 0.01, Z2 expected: 1.02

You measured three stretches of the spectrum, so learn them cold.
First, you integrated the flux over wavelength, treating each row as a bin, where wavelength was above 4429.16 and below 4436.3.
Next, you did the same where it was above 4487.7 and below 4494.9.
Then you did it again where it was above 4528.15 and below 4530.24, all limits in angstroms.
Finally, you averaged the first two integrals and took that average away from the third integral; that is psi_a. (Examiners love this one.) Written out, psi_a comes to -41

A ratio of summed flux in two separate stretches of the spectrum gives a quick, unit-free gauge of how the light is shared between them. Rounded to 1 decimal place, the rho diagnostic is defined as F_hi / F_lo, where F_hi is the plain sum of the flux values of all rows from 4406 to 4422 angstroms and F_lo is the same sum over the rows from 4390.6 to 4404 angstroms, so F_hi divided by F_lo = 1.3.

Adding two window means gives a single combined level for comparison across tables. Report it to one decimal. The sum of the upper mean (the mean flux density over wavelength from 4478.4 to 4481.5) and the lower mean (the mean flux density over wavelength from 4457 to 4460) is 16.5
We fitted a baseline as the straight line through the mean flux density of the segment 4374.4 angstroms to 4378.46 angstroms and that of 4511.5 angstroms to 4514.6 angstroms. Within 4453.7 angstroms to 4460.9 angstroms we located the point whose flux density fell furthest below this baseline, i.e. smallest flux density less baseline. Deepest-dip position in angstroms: 4454.21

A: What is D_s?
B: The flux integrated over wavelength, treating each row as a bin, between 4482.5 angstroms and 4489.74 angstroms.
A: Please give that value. 60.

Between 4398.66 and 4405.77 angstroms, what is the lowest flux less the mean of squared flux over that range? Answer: -53.0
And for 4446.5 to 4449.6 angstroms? -66.8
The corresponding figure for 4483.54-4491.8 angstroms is -60.4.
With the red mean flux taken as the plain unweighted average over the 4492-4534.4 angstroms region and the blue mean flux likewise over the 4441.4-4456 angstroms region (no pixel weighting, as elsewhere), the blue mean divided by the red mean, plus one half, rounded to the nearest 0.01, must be 1.47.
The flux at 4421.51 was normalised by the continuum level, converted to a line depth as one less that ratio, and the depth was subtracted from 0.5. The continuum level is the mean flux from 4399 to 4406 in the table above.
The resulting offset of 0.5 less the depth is 0.61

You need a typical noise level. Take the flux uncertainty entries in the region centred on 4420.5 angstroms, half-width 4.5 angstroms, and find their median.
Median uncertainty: 0.330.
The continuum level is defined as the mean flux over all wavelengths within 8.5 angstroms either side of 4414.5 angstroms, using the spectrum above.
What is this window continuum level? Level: 8.32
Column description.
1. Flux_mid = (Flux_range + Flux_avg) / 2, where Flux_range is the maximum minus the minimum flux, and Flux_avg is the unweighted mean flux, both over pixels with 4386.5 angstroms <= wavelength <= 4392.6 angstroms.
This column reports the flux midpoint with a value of 4.43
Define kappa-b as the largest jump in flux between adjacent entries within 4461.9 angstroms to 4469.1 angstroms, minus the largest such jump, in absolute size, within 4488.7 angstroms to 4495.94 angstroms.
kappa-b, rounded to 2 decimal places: -0.19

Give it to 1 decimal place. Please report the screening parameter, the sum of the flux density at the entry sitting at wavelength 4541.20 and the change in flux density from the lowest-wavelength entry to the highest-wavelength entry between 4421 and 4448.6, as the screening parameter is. 9.1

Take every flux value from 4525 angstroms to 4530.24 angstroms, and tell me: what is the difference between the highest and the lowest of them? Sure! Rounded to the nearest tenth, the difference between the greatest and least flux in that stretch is 1.0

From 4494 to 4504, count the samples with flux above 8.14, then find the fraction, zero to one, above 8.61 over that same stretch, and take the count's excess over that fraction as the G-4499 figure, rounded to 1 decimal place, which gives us 8.4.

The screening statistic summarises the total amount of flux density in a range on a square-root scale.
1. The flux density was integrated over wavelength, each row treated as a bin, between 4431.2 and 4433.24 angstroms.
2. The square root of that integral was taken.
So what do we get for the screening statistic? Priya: 3.95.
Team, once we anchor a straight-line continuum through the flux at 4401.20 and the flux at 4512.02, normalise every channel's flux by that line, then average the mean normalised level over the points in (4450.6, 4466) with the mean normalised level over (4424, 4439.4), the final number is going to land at 0.984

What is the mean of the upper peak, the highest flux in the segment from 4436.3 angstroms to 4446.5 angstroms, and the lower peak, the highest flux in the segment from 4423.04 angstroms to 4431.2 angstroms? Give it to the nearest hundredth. 9.35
